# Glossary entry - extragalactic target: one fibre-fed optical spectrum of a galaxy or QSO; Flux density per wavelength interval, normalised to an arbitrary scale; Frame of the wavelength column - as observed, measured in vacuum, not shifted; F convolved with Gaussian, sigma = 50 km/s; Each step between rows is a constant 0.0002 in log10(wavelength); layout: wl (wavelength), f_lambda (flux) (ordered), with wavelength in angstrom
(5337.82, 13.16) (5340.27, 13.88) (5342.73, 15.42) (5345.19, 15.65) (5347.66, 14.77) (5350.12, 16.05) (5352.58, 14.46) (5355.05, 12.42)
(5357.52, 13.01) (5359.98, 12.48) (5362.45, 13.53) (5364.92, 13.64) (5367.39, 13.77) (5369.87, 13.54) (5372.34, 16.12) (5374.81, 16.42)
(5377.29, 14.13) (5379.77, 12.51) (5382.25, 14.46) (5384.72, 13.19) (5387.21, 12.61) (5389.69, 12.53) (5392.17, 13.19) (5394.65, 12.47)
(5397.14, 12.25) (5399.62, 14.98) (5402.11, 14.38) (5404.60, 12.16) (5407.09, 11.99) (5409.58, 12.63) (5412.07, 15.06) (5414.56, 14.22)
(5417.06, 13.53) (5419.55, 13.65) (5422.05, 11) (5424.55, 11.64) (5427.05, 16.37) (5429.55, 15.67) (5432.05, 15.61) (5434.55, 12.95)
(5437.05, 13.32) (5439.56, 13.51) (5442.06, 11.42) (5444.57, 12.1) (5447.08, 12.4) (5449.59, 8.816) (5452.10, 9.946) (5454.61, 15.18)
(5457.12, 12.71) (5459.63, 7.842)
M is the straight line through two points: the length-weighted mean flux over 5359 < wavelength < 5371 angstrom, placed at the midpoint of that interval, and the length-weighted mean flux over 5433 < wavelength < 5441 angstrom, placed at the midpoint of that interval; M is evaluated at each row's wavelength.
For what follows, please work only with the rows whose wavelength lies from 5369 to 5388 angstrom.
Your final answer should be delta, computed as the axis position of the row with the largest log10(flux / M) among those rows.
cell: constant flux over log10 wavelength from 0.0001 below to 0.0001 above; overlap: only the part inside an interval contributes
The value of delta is 5374.81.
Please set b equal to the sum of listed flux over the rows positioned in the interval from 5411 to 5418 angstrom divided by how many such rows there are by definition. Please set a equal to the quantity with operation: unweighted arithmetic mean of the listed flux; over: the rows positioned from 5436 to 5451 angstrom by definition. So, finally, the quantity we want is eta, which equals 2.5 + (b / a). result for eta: 3.70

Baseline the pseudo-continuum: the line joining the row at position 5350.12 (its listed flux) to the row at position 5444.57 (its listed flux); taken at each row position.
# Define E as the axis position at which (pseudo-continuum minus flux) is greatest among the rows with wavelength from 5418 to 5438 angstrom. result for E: 5422.05 angstrom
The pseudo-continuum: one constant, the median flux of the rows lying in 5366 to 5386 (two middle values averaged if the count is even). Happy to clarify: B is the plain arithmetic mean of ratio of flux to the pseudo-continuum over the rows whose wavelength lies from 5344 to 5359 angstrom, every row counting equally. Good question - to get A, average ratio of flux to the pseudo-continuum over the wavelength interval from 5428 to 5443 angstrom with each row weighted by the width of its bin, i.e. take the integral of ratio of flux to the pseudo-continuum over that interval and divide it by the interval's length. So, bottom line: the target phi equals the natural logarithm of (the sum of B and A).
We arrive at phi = 0.705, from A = 0.99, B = 1.03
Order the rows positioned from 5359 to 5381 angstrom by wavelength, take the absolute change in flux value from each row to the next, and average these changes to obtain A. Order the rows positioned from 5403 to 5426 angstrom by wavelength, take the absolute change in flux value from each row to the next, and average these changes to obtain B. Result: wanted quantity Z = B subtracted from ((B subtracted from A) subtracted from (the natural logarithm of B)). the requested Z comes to -1.02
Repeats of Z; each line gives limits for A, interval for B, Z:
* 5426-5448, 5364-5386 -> -0.62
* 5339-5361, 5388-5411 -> -1.09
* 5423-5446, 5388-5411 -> -1.44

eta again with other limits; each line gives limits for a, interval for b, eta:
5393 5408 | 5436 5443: 3.48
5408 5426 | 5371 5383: 3.62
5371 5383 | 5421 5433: 3.45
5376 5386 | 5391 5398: 3.43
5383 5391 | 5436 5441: 3.55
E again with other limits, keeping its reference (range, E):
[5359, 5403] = 5359.98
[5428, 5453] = 5449.59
